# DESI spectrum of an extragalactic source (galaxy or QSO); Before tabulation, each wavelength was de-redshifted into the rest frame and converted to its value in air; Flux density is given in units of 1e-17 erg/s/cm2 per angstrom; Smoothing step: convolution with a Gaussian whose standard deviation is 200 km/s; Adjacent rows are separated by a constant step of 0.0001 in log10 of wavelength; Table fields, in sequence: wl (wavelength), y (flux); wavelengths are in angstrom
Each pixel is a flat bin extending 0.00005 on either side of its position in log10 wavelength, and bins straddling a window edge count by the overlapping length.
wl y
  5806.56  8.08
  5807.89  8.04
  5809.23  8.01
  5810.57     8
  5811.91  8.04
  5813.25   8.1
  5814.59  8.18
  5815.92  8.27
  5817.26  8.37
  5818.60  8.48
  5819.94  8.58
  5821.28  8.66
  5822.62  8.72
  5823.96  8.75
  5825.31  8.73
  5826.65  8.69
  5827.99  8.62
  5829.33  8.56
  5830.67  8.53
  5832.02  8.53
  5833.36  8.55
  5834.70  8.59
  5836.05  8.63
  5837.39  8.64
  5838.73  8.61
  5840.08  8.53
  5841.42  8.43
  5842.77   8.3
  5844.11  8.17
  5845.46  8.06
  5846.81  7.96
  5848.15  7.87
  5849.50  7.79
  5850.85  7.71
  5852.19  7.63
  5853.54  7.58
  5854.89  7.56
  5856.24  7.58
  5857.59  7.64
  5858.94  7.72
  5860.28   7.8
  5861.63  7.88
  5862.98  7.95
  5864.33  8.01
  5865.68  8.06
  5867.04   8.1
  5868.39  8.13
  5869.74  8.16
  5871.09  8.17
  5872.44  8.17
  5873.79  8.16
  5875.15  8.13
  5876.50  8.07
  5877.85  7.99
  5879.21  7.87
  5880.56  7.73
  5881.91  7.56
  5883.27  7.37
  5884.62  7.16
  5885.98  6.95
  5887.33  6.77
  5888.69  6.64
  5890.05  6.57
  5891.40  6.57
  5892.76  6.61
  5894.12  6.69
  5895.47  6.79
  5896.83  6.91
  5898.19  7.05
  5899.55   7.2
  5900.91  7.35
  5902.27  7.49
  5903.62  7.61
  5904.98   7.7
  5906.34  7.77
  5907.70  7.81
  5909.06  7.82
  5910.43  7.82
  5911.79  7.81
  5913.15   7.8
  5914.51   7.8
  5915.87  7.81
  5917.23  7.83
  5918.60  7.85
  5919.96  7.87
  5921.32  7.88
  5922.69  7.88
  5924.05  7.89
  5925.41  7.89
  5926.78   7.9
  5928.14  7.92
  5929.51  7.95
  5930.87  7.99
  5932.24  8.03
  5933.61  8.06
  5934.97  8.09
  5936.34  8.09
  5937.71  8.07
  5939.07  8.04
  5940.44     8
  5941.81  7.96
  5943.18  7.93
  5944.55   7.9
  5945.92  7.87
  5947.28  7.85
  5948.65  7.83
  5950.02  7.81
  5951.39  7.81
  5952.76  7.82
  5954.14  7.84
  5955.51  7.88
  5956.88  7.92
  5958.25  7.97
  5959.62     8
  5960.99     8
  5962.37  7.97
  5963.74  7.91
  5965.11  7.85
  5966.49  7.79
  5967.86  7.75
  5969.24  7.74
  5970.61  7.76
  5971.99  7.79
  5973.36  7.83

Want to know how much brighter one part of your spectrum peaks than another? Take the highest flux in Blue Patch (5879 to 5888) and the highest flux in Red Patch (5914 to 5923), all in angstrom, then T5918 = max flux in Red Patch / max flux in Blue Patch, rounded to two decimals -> 1.00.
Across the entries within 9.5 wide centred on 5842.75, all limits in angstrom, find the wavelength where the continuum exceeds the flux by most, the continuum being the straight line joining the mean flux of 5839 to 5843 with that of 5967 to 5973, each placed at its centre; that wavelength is 5846.81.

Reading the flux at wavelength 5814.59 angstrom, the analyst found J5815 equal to 8.18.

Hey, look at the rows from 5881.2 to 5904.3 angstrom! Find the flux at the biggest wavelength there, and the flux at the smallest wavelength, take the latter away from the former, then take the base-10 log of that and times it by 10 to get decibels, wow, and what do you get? -13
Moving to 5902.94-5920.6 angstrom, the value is -6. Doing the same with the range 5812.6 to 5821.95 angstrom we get -3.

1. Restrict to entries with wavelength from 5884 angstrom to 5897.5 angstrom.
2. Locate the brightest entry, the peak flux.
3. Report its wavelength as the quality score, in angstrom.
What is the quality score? 5884.62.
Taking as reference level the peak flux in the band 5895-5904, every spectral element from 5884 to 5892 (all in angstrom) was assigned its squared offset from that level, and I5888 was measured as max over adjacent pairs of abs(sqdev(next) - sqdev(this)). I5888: 0.27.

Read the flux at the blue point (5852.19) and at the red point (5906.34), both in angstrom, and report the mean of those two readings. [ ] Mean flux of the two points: 7.70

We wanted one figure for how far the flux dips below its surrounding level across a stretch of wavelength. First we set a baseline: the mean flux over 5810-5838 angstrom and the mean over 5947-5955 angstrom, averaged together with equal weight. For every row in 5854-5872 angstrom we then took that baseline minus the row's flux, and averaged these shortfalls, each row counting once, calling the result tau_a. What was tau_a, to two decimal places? 0.25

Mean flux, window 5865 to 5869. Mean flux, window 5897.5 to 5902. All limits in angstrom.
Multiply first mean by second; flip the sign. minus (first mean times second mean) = -58.3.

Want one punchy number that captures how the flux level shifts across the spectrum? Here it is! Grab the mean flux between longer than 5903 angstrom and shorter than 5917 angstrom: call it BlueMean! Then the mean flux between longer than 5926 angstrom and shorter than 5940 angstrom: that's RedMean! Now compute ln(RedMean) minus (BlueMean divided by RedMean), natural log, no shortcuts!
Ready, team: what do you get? 1.11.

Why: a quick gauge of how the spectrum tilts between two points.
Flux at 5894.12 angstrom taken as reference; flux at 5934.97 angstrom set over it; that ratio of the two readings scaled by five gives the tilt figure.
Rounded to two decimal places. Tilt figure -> 6.05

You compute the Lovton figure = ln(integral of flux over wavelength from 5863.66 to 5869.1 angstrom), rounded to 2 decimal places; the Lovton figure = 3.78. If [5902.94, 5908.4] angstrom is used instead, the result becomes 3.74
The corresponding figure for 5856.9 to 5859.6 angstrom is 3.03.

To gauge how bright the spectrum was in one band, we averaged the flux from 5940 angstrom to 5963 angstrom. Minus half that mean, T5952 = -3.95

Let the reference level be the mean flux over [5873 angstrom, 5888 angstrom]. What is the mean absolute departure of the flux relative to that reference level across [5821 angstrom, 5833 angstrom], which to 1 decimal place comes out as 1.0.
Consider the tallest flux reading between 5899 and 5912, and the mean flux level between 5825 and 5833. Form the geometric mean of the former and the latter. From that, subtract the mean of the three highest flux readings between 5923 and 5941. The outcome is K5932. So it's 0.1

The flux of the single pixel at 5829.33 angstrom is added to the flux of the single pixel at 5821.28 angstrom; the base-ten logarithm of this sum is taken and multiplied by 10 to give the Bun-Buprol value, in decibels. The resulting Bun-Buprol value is 12.4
